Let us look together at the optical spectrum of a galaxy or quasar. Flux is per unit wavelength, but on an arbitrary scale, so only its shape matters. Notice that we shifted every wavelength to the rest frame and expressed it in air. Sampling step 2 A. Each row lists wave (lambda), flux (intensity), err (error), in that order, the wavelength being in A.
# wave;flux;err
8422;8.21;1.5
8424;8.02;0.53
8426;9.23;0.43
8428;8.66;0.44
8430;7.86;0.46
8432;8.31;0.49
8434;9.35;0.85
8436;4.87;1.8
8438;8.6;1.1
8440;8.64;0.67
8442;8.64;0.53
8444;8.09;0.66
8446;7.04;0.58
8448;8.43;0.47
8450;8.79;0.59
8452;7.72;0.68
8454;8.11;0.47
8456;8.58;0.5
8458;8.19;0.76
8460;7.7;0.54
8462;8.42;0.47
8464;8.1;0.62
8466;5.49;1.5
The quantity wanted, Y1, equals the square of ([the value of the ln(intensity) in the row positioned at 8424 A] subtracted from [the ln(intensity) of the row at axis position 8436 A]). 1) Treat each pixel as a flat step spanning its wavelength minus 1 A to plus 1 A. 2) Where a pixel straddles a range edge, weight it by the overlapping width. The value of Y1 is 0.25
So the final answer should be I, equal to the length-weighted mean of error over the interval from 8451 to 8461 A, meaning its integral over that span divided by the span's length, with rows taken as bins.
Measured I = 0.59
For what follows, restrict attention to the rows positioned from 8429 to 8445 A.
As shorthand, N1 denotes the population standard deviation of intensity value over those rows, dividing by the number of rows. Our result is 1.3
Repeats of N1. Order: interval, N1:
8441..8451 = 0.6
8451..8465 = 0.3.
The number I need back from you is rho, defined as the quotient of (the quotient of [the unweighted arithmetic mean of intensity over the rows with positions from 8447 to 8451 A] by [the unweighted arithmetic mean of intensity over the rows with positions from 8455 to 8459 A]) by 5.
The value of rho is 0.21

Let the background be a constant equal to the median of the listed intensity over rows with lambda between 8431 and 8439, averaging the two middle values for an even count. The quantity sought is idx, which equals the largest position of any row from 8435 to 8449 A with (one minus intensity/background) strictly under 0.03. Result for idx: 8448 A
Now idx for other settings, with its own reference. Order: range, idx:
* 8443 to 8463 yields 8462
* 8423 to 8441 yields 8440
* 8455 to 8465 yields 8462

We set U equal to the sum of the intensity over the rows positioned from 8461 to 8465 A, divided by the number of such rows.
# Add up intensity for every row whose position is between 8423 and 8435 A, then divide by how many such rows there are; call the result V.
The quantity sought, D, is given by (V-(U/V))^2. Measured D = 57.9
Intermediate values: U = 8.3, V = 8.6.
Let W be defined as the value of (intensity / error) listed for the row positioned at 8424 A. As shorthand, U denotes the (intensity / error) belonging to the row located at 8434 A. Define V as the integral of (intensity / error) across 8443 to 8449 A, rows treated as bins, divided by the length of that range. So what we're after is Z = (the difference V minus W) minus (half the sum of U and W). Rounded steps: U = 11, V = 14.1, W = 15.1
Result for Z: -14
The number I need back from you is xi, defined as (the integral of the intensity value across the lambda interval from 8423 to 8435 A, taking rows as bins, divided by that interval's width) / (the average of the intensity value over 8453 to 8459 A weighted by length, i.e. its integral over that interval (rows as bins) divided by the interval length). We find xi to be 1.034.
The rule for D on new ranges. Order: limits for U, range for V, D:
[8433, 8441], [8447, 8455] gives 53.4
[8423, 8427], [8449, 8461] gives 50.8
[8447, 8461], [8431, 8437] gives 41.2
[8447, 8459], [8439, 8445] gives 55.9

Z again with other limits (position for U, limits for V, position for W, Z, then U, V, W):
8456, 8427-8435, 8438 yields -4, 17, 16.2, 7.8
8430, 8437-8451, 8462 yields -22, 17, 13.5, 17.9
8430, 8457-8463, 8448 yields -21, 17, 14.3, 17.9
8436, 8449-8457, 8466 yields 8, 3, 15.2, 3.7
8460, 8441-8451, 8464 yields -12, 14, 14.7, 13.1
